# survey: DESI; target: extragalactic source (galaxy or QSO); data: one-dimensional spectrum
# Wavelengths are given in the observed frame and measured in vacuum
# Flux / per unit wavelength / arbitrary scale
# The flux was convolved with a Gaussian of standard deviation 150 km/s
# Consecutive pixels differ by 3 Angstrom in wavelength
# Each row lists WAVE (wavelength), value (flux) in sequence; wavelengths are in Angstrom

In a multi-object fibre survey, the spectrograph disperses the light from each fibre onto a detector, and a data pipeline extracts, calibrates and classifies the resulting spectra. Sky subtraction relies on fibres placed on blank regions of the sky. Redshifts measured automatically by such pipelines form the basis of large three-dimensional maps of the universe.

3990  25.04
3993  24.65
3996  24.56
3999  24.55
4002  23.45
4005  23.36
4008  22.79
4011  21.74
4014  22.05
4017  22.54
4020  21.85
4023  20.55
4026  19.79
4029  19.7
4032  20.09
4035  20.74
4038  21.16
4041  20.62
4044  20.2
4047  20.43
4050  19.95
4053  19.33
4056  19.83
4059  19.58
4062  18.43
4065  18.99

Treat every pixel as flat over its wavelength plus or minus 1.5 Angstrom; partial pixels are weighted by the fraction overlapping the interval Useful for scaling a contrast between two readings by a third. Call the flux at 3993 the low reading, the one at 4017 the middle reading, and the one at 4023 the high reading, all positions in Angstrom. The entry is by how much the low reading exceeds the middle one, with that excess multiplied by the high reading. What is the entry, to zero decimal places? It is 43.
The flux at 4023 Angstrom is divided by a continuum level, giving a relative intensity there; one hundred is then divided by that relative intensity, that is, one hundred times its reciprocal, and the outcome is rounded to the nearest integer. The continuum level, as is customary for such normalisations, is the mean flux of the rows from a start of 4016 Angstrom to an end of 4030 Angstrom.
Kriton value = 102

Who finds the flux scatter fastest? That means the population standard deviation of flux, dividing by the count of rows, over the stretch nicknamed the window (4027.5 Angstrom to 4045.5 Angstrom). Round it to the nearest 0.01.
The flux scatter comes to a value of 0.48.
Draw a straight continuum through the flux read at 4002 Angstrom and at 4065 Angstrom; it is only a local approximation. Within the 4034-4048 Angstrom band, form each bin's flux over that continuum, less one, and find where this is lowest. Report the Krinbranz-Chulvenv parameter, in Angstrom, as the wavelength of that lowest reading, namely 4035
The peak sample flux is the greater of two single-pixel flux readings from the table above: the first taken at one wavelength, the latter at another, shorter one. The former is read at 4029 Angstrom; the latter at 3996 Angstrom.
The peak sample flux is 24.6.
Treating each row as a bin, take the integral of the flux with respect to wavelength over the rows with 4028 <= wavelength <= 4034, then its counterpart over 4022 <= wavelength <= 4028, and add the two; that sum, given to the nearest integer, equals 240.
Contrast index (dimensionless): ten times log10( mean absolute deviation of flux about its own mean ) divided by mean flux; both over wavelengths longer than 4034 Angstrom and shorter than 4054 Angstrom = -0.17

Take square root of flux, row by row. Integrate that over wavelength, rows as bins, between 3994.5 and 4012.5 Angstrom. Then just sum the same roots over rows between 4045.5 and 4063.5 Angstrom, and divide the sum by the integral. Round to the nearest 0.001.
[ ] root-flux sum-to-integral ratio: 0.305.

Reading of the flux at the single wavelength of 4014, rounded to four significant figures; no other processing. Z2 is 22.05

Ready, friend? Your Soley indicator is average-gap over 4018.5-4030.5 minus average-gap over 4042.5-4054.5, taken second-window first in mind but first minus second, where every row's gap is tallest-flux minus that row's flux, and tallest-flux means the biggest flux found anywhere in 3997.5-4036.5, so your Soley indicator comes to 0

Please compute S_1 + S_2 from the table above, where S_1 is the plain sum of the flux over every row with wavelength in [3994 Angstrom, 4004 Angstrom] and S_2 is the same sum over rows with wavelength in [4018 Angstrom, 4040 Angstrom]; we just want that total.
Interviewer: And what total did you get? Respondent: 216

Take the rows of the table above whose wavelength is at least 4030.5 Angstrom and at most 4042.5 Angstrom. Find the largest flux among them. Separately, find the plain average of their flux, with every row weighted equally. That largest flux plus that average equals 41.8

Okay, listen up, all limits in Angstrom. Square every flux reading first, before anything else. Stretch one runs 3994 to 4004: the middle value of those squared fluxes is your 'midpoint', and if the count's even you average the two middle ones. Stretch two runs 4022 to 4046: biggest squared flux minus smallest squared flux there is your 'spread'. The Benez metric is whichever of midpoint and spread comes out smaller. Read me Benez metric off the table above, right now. 60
